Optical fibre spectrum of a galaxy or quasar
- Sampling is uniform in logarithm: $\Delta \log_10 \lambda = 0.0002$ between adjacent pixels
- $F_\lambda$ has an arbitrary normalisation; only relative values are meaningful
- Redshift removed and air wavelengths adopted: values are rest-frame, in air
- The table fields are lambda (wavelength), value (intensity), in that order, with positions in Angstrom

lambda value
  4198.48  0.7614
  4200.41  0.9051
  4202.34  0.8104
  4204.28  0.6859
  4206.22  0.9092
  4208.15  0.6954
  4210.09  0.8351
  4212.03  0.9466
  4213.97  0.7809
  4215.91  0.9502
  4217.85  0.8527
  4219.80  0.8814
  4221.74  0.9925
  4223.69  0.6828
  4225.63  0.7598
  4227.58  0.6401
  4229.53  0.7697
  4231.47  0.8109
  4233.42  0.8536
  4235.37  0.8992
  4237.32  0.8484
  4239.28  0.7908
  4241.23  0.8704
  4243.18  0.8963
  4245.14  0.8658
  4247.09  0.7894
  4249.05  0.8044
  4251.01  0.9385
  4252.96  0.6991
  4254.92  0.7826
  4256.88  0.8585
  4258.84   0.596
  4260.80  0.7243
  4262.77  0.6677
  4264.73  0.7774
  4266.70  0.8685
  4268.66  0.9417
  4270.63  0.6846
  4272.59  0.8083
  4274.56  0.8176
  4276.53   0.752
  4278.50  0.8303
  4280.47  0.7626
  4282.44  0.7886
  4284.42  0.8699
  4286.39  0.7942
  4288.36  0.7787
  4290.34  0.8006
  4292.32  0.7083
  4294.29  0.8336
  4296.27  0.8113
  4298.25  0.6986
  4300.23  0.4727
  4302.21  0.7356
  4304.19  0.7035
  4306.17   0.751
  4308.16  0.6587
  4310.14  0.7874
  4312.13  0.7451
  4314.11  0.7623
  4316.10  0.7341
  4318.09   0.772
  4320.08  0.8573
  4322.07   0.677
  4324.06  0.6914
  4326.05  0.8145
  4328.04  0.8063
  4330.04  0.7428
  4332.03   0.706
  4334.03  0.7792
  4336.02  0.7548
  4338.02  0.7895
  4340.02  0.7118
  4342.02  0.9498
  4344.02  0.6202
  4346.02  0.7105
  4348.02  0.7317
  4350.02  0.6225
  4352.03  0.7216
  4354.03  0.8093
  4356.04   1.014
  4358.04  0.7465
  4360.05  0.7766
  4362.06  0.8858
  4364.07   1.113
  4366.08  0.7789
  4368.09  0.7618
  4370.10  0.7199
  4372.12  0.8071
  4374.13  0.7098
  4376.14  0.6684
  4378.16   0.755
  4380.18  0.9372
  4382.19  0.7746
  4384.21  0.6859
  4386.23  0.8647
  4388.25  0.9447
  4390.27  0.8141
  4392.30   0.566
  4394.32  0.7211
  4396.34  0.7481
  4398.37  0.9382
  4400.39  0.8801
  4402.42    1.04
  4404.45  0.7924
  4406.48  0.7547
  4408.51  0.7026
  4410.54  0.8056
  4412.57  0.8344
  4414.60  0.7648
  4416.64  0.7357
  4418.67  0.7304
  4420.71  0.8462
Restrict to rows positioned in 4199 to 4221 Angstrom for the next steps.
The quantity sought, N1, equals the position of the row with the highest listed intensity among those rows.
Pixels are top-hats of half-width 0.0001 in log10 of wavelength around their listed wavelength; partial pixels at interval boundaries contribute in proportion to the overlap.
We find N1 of 4215.91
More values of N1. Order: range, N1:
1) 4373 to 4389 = 4388.25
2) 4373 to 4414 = 4402.42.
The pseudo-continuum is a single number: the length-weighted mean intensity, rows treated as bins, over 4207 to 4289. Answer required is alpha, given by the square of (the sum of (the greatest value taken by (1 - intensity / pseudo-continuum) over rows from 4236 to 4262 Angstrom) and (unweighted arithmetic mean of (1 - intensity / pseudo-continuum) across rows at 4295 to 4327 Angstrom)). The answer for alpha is 0.13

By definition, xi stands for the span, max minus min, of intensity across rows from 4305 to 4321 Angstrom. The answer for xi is 0.20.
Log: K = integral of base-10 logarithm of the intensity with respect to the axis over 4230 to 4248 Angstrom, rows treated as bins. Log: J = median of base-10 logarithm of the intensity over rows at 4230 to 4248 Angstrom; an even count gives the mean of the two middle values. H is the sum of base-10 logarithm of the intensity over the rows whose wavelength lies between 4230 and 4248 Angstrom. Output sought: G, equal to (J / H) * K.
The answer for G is -0.140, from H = -0.65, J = -0.069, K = -1.3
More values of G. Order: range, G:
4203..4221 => -0.137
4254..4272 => -0.218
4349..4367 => -0.217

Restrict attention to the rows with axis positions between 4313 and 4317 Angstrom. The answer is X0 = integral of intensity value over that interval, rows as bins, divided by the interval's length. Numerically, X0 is 0.749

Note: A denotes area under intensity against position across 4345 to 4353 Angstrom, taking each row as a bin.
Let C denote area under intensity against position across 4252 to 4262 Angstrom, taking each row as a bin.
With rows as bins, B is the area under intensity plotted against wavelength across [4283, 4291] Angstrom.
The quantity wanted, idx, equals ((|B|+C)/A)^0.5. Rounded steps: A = 5.6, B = 6.5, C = 7.3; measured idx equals 1.57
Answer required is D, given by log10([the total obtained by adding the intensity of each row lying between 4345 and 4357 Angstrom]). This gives 0.664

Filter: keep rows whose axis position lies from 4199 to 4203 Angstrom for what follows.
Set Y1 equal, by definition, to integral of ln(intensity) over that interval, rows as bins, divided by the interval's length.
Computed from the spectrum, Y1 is -0.16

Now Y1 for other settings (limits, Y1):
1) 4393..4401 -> -0.22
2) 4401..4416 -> -0.21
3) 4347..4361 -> -0.27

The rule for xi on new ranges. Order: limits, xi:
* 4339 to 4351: 0.33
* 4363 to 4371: 0.39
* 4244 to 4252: 0.15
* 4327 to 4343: 0.24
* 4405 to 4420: 0.13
